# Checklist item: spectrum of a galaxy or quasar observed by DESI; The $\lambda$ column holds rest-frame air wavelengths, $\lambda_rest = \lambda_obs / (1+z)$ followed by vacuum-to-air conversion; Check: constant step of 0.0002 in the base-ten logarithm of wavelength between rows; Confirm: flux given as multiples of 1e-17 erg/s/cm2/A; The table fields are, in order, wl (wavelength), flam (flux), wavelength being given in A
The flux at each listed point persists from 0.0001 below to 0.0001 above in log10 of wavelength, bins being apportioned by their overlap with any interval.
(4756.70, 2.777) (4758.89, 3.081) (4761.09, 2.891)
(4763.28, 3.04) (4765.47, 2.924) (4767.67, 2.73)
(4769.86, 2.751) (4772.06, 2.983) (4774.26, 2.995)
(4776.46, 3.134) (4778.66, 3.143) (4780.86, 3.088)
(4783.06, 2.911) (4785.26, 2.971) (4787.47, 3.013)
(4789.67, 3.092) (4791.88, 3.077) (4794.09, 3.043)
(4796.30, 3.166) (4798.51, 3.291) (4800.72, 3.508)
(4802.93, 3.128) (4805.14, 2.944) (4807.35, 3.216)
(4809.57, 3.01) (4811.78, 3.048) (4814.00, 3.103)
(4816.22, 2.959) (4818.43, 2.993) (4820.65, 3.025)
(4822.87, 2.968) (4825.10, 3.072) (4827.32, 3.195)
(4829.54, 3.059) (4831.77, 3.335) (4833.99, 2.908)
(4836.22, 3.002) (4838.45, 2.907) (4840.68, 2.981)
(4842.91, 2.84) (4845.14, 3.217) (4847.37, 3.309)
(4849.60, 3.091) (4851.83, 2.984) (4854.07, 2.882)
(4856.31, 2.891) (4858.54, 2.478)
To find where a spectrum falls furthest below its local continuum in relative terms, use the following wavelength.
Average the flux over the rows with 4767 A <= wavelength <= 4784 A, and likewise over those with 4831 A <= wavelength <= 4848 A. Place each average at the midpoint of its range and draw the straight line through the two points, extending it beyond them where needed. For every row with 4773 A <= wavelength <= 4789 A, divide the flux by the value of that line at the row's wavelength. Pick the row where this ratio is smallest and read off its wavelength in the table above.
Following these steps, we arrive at 4783.06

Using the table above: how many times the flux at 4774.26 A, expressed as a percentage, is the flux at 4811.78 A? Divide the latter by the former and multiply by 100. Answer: 102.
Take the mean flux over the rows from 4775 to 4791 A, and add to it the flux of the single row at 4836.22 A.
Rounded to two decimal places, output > 6.05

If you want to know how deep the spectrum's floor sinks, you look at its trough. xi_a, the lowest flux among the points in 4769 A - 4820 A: 2.751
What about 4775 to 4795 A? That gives 2.911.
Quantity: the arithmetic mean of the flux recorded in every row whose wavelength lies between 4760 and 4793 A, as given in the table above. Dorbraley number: 2.98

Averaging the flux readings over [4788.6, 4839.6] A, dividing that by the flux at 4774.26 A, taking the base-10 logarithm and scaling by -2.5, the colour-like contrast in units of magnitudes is -0.03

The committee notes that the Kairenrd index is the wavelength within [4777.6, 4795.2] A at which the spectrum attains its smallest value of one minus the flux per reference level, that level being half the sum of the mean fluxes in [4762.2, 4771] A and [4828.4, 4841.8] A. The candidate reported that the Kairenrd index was 4778.66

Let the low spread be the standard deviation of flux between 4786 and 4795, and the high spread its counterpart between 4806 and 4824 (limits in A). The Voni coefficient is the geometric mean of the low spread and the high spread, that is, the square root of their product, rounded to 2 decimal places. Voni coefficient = 0.05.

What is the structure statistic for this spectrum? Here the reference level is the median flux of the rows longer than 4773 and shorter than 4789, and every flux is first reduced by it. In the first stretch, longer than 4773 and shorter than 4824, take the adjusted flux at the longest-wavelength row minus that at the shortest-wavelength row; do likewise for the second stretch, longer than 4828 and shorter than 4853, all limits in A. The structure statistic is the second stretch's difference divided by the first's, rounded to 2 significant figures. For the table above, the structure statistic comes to 2.8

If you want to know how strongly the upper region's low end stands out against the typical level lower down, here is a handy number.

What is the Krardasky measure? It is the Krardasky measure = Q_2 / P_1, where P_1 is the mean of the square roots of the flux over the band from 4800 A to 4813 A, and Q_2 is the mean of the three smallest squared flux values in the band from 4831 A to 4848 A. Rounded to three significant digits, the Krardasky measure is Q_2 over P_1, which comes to 4.70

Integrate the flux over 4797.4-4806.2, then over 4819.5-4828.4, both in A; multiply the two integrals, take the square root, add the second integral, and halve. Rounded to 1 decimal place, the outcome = 27.5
